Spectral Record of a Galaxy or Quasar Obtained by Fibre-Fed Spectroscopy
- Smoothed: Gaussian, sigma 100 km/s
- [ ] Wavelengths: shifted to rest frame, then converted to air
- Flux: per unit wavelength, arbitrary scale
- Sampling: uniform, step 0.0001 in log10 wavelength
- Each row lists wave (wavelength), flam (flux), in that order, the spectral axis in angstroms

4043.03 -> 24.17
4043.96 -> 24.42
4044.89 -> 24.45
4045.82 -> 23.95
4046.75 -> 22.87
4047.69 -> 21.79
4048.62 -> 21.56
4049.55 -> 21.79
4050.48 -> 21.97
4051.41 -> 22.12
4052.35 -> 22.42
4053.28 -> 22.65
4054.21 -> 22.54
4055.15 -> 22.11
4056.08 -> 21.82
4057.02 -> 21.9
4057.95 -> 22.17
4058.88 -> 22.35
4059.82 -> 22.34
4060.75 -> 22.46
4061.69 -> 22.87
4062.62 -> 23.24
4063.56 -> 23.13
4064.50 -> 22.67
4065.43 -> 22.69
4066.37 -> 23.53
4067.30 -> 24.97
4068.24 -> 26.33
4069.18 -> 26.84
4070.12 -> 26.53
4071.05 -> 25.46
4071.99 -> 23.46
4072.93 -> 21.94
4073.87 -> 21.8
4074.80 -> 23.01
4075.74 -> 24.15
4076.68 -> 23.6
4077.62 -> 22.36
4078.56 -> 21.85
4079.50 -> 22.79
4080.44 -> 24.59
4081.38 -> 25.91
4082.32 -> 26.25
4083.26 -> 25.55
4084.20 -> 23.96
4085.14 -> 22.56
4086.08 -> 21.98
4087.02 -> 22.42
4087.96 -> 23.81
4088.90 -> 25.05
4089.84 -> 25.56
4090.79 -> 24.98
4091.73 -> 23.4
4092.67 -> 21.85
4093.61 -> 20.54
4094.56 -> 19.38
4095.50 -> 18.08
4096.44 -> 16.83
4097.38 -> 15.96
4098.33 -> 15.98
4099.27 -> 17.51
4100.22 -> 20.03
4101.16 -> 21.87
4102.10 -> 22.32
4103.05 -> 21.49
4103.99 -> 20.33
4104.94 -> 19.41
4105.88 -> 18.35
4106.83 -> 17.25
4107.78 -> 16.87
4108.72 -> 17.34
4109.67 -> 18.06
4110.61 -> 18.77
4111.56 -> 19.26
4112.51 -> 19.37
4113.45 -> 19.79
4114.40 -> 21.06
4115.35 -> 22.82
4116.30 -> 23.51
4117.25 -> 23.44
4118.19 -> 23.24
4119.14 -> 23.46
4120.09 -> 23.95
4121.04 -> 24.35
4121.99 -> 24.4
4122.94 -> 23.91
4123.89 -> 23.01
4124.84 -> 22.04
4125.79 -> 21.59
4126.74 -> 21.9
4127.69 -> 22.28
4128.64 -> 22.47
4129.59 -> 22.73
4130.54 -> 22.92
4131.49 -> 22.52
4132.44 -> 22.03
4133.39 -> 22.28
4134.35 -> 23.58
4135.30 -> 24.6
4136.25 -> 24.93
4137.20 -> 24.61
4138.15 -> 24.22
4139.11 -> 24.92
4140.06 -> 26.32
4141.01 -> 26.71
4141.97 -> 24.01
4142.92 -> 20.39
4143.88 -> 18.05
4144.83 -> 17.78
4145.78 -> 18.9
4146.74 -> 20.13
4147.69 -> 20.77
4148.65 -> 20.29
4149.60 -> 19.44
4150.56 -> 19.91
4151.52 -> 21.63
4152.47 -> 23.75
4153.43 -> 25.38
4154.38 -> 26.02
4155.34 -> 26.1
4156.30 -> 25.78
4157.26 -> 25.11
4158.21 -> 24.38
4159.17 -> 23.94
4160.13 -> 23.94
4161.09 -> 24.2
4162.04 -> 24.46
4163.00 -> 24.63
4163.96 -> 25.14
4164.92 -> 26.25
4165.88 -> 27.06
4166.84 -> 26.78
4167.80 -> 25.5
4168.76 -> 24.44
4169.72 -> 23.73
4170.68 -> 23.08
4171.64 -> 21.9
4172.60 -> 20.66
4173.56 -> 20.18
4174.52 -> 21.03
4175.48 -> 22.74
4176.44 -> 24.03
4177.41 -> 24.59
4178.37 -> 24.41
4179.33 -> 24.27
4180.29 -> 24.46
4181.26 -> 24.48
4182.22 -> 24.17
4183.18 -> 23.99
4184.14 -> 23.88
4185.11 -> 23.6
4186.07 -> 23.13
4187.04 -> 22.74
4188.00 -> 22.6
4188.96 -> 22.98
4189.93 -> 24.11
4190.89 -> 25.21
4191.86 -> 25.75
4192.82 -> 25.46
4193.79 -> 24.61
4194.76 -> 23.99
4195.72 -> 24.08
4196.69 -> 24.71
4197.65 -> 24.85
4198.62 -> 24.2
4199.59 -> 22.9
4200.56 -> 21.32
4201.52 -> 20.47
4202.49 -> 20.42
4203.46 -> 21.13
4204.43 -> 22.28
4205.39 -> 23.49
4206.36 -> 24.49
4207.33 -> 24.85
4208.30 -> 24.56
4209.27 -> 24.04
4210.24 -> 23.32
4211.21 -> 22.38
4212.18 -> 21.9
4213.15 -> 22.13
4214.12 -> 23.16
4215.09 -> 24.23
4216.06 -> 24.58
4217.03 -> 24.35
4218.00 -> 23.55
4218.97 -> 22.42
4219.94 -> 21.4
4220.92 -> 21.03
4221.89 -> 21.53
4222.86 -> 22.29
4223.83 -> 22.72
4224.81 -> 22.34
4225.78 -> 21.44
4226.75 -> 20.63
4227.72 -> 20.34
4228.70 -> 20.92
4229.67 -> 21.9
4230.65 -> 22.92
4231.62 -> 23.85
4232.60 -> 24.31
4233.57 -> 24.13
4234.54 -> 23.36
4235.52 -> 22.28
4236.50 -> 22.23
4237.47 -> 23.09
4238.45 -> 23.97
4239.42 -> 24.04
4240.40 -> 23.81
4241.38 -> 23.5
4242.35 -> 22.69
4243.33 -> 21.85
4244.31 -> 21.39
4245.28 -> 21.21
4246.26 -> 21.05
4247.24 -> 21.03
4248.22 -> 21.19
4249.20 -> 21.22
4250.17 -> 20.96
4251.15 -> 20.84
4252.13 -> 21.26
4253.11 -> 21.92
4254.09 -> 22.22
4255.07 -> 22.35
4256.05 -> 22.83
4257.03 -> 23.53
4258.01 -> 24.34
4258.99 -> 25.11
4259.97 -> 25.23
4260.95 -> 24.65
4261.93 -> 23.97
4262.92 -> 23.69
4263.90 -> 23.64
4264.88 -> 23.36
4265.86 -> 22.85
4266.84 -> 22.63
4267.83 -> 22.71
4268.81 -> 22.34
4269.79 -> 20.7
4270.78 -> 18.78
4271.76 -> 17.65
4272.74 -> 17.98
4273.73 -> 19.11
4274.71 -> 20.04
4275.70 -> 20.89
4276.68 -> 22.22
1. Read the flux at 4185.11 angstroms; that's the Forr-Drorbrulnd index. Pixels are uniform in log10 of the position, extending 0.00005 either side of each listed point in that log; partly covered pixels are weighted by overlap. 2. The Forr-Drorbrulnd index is 23.6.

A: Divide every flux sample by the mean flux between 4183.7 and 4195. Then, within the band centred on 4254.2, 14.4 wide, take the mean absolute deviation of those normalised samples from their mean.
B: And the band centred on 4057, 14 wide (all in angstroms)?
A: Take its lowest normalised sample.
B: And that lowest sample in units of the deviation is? 16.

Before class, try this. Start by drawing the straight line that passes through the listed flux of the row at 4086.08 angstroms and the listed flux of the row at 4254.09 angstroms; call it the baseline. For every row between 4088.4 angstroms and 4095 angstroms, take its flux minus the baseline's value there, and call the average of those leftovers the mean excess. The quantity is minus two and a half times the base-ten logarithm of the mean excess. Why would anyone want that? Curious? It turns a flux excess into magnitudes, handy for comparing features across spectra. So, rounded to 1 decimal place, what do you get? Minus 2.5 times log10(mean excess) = 0.0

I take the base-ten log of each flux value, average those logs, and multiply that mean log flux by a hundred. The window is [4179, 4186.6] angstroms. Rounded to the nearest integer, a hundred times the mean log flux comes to 138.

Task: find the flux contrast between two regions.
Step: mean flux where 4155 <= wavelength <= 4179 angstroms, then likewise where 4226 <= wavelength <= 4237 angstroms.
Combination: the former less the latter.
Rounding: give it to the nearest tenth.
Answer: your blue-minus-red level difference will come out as 1.7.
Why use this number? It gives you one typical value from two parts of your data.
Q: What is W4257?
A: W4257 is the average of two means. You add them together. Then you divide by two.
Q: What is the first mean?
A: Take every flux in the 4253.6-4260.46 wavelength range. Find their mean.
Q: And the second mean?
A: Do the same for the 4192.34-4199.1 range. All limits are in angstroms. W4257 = 24.1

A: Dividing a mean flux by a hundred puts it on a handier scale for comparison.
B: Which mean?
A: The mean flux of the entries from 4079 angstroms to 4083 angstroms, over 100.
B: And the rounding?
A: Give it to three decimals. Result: 0.249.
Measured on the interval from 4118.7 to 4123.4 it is 0.240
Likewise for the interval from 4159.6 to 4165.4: 0.248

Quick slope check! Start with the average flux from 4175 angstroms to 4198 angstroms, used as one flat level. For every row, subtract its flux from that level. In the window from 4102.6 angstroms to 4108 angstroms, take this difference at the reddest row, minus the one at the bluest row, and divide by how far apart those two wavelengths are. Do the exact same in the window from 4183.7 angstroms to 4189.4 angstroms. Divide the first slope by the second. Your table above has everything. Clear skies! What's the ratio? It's 5.2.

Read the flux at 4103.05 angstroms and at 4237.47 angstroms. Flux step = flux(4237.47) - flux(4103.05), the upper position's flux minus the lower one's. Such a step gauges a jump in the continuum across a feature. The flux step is 1.6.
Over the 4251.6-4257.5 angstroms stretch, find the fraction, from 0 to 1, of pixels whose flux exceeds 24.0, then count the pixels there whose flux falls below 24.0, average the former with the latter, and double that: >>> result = 6.0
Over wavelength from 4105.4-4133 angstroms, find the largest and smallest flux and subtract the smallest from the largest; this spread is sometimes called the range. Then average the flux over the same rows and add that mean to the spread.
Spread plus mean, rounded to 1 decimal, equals 29.0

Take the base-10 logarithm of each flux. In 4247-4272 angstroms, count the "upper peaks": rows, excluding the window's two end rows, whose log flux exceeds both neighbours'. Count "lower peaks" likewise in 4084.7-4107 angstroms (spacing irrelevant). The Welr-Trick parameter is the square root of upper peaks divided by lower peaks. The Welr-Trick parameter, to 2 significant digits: 1.2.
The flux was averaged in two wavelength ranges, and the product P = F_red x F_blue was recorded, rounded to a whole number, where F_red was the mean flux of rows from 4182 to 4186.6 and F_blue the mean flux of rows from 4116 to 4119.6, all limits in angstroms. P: 556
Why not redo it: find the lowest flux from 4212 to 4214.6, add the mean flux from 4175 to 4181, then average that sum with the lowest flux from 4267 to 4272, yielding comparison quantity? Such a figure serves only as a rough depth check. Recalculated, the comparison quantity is 32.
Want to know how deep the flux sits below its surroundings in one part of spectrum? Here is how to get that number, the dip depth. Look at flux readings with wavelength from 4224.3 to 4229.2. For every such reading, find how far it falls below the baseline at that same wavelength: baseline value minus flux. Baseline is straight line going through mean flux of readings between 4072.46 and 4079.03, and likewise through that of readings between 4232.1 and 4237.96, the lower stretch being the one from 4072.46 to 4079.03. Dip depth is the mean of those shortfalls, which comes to 2.1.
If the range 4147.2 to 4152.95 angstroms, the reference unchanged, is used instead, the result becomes 2.0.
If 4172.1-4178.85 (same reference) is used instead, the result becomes 0.5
